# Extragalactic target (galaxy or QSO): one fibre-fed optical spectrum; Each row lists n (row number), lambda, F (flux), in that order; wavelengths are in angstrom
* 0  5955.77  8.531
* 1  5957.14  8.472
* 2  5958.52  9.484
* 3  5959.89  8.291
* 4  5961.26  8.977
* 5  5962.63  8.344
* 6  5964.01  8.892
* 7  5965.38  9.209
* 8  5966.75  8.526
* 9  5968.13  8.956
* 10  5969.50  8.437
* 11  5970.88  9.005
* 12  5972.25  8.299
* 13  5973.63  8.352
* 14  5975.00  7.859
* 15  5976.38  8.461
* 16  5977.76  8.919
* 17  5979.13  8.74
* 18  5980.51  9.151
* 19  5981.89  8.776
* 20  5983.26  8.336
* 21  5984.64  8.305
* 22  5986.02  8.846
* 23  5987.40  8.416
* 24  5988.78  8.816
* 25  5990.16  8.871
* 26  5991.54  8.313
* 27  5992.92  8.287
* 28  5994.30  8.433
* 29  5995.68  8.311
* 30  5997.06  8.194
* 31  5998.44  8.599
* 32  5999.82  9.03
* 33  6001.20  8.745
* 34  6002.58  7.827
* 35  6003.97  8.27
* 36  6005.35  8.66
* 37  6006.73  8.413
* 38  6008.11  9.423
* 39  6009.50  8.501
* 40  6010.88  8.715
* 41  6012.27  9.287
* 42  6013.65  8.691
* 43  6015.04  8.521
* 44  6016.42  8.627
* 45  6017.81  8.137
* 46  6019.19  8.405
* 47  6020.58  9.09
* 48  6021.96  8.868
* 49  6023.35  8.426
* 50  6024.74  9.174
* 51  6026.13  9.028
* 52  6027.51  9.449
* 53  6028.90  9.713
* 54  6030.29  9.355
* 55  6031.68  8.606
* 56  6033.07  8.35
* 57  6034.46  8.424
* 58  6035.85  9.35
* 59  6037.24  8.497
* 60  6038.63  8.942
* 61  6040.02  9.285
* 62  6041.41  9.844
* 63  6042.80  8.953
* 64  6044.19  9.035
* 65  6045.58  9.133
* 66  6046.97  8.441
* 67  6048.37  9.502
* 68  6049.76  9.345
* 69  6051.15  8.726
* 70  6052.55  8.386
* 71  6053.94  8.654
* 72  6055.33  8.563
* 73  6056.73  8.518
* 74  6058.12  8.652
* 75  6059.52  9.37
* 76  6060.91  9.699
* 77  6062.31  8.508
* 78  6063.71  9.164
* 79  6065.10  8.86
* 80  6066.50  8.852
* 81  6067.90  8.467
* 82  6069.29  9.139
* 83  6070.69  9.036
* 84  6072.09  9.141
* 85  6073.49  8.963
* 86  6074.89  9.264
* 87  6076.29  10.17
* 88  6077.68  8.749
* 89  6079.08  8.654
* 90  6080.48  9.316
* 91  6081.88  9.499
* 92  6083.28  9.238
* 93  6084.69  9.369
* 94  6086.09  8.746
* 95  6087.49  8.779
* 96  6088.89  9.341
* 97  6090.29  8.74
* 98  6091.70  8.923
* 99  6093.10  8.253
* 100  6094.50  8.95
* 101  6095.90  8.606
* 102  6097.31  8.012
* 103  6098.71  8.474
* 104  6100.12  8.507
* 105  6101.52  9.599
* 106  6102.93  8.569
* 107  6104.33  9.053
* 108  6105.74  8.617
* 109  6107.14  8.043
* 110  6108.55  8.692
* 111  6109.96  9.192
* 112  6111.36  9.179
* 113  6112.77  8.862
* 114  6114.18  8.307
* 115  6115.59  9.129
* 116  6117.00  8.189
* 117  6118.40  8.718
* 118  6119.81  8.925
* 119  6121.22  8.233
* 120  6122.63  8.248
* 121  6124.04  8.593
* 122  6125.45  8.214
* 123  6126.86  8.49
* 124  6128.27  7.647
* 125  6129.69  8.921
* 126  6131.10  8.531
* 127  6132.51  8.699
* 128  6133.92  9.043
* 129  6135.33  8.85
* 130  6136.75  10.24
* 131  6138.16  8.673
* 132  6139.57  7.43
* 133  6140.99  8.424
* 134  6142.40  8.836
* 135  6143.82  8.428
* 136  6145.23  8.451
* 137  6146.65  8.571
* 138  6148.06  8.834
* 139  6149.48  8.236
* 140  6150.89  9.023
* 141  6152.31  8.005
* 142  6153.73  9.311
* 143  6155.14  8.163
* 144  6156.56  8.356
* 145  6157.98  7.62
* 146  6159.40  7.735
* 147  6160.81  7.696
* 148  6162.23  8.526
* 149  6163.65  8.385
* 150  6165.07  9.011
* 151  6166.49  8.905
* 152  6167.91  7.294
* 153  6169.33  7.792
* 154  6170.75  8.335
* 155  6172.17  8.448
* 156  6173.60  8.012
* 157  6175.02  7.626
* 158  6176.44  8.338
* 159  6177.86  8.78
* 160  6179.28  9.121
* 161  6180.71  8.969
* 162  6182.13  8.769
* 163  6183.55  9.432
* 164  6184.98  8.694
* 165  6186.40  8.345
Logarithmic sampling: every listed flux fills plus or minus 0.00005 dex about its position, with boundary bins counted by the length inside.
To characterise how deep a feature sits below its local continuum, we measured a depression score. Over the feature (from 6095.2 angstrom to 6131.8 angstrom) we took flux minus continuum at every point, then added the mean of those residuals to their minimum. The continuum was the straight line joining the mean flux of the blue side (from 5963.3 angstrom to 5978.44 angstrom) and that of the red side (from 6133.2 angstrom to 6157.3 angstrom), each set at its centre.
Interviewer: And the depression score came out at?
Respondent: -1.03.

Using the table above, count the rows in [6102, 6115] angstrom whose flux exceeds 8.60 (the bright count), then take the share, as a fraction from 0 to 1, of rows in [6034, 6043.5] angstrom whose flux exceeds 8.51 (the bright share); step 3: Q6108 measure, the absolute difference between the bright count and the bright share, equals 5.3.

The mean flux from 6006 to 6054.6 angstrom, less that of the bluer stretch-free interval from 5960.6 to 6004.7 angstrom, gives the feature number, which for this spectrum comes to 0.32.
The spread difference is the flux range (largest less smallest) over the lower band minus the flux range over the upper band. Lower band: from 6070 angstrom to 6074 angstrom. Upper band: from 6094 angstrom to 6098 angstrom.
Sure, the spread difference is -0.8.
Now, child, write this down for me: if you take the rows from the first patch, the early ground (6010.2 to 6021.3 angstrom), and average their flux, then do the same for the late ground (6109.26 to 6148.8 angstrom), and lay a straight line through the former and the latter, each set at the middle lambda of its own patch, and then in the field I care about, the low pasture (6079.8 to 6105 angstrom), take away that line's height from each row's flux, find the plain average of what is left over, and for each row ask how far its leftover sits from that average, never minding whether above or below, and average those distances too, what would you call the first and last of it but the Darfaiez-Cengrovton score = 0.37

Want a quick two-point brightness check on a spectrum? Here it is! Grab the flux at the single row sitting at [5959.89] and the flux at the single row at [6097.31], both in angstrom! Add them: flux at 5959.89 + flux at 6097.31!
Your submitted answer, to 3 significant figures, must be 16.3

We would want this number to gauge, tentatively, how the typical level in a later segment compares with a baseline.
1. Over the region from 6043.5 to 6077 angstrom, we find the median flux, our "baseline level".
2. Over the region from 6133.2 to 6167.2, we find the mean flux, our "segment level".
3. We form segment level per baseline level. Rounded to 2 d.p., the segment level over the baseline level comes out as 0.95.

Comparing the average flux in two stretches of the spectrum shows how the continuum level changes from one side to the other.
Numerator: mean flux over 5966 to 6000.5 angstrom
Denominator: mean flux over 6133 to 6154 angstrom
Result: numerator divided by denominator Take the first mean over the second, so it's 0.99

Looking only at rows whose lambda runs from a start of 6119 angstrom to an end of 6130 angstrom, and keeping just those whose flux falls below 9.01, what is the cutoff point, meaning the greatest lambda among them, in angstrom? 6129.69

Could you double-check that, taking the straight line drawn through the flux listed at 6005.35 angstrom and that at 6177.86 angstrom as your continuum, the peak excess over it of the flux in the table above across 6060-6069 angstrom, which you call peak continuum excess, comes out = 1.0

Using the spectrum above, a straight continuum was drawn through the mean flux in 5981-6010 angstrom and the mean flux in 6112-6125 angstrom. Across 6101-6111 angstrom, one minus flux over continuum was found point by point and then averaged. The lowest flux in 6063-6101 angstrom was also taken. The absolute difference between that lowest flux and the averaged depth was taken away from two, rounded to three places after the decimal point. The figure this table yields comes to -6.041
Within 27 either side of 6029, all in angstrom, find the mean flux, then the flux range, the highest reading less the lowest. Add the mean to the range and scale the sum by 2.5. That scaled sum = 27.1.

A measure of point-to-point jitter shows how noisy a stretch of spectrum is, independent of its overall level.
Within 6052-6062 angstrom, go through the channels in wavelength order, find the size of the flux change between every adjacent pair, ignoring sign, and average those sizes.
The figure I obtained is 0.26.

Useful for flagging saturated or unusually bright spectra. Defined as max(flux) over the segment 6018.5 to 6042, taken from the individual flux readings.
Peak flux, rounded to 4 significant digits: 9.844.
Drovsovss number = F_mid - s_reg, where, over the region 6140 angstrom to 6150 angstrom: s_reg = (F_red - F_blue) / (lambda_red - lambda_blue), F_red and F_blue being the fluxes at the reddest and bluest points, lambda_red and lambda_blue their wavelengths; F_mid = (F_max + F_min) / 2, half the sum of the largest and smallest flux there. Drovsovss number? 8.56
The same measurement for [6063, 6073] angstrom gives 8.82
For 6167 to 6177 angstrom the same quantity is 7.75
